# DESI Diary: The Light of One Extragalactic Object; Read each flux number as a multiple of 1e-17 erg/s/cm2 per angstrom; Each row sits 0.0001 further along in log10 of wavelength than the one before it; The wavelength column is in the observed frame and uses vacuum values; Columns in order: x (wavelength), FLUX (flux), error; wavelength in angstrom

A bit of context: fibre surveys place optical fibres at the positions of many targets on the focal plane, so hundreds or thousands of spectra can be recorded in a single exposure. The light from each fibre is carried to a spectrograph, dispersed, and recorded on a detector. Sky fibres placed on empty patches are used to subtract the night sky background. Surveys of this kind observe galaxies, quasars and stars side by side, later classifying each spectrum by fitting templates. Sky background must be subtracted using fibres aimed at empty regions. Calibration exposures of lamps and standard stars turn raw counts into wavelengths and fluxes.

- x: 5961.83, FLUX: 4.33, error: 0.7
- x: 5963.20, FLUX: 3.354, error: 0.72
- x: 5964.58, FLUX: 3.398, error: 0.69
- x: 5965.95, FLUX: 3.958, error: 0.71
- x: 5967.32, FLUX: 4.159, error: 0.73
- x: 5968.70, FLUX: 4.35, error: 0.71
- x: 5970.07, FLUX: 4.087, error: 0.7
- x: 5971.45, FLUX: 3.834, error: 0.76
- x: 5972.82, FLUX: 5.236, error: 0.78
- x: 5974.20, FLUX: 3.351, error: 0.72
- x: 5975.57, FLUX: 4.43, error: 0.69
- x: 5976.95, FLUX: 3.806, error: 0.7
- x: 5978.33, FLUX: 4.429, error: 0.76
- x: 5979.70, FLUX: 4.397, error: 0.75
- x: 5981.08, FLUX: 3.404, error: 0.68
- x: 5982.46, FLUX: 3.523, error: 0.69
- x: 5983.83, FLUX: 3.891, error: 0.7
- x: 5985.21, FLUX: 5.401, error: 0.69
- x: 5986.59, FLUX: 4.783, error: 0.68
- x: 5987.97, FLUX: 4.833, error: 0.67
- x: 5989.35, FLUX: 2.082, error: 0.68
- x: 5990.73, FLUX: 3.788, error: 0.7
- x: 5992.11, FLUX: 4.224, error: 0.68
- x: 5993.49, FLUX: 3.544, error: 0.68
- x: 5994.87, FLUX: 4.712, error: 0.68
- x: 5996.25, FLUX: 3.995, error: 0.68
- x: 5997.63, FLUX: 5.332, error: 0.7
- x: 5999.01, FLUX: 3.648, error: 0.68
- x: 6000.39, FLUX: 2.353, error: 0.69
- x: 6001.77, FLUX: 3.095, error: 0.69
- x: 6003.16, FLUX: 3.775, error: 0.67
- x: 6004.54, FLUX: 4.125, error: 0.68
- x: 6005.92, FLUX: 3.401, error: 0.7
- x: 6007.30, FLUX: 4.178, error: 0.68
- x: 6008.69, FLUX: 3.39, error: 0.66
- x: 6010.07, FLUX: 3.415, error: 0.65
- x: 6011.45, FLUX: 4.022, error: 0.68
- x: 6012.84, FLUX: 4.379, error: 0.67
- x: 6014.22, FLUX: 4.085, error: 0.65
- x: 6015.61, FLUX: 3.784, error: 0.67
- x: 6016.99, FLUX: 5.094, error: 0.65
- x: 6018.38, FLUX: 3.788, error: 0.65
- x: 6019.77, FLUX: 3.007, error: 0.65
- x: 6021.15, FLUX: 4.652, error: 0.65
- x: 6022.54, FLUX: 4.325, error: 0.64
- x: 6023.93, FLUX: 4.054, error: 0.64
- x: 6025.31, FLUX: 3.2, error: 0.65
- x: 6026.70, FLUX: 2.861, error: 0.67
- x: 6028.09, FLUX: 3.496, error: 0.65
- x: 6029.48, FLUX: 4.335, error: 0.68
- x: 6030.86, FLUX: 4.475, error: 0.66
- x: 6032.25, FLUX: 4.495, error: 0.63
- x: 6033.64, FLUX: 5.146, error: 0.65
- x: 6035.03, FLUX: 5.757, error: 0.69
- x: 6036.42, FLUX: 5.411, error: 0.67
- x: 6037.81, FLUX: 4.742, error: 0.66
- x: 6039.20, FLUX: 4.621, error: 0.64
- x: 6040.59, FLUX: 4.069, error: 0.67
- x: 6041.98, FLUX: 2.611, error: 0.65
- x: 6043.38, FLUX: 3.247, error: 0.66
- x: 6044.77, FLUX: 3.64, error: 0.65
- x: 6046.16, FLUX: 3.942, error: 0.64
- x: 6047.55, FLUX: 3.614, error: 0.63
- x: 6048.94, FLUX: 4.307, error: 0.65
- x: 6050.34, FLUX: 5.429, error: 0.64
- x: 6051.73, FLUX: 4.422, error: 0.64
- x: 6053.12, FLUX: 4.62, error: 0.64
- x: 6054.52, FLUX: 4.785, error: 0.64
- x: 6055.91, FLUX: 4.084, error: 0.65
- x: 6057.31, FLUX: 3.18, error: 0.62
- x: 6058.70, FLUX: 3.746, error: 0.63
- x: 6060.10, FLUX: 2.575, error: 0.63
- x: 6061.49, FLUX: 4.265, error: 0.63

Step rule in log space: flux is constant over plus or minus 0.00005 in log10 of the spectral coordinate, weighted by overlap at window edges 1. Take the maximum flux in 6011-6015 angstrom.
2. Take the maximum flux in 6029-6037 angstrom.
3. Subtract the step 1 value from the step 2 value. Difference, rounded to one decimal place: 1.4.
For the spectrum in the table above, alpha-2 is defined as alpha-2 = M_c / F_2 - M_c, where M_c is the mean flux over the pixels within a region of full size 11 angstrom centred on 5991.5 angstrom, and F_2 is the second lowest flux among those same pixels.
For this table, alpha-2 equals -2.87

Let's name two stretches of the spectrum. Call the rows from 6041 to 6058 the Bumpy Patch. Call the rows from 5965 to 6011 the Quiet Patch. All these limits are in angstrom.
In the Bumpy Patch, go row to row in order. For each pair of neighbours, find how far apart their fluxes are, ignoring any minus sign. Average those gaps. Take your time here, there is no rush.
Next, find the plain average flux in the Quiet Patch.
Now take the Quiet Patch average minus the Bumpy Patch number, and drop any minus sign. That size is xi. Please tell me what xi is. 3.38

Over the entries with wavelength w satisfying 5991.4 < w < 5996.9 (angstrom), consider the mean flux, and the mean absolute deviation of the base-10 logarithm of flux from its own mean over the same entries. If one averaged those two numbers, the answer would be 2.1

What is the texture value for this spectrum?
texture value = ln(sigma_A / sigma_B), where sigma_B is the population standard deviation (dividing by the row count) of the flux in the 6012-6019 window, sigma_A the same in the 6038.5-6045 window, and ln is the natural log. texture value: 0.34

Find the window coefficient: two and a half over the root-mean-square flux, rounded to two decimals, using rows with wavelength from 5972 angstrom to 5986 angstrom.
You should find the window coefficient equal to 0.59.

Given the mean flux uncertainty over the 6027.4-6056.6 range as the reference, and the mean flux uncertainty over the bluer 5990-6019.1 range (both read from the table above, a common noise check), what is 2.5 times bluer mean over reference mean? 2.59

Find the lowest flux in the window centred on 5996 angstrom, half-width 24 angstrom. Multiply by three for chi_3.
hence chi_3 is 6.2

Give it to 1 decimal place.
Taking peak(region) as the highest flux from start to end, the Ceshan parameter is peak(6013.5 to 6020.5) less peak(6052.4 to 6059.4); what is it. 0.3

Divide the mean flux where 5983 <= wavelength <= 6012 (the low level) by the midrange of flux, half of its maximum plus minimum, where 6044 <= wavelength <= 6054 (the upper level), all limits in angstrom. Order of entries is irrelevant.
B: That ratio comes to 0.86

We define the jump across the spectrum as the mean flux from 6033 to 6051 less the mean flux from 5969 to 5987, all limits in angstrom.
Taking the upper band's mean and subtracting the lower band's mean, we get 0.15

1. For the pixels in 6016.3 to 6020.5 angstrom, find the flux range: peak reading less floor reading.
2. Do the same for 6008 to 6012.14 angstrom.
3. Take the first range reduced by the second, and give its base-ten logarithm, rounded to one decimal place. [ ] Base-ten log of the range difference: 0.2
